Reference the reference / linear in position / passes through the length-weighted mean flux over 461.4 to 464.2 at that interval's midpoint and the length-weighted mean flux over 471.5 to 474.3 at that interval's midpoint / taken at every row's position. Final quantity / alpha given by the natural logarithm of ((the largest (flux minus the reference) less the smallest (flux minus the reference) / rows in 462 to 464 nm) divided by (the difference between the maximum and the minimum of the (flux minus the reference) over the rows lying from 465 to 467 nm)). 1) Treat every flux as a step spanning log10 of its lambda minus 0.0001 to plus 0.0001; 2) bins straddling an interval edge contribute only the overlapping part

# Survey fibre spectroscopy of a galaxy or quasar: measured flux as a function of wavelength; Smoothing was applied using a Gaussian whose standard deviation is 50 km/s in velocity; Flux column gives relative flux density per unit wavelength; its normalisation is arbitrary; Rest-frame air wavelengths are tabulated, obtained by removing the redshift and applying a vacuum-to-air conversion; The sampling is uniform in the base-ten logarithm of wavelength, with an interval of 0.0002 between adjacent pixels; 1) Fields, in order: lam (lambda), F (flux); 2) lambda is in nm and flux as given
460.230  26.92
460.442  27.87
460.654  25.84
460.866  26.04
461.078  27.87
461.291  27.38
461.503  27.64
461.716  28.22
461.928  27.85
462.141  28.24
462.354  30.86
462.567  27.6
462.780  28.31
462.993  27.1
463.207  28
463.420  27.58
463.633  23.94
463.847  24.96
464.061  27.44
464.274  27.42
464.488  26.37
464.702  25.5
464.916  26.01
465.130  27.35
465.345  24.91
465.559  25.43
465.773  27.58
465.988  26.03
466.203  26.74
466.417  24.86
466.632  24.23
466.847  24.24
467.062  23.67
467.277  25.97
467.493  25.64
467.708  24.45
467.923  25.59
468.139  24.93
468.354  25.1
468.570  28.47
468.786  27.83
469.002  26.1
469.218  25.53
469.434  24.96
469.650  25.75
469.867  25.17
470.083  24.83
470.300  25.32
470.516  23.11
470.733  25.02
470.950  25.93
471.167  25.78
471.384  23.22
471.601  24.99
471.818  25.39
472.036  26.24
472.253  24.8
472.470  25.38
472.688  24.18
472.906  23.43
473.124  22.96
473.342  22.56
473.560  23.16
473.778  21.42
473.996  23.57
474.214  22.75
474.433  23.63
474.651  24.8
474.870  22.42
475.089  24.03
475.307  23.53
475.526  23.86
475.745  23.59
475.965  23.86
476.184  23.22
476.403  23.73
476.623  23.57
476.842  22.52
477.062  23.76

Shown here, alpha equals 0.75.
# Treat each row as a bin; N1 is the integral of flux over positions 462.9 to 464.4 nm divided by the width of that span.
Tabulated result 26.6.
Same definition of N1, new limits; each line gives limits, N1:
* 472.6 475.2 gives 23.2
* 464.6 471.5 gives 25.5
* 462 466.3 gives 26.9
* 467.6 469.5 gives 25.9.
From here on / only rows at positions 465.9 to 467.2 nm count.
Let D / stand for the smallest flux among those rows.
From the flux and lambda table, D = 23.67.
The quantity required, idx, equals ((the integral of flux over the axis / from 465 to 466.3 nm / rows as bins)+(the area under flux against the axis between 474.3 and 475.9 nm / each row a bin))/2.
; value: 36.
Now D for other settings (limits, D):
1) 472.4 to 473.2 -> 22.96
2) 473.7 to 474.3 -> 21.42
